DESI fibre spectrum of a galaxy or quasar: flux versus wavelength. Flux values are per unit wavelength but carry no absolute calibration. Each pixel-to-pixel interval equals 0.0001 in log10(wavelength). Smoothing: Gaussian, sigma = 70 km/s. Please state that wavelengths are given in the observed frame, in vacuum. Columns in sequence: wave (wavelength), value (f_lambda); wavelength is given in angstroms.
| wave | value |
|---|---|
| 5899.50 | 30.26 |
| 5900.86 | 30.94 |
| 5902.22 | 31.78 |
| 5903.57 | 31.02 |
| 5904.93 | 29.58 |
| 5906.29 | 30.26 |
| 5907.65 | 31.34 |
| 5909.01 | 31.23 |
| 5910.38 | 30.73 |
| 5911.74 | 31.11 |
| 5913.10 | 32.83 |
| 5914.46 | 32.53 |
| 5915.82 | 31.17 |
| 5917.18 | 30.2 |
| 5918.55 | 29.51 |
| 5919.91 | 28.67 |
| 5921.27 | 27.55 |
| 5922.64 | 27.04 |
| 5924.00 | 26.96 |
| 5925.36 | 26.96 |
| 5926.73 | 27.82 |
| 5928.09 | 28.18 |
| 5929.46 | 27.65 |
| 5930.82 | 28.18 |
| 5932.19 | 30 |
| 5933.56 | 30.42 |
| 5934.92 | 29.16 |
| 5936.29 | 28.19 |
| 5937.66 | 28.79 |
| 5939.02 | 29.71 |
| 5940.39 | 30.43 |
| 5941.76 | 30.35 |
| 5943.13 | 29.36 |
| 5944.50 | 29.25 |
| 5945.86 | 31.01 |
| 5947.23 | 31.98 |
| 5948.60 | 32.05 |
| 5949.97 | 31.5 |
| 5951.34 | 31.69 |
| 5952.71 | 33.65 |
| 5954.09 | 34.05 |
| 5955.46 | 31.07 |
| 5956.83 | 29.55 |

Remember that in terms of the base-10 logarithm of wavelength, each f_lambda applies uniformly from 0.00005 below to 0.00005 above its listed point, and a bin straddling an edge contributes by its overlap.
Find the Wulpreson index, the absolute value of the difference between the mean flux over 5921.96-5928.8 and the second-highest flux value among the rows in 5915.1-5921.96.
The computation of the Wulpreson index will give 2.8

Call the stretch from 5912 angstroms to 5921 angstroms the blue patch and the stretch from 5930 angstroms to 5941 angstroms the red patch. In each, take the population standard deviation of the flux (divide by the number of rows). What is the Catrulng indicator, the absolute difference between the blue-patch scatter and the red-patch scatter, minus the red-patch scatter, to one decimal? -0.2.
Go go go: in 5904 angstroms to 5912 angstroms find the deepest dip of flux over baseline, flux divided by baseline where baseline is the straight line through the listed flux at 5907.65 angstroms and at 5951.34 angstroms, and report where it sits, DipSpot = 5904.93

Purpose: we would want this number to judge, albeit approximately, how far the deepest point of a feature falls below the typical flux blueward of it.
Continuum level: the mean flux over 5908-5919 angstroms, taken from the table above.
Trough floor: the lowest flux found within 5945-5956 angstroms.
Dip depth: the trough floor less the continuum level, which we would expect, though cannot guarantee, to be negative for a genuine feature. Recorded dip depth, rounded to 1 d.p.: -0.2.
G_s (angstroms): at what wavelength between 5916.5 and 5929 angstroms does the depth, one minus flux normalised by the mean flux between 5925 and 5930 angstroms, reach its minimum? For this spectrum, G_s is 5917.18 angstroms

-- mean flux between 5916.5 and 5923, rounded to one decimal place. 28.6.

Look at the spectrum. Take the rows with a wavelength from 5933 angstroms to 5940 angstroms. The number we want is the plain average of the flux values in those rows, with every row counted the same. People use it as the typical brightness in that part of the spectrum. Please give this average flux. 29.3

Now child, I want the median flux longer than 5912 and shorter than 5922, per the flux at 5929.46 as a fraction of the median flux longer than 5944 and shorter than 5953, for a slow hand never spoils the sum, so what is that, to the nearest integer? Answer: 35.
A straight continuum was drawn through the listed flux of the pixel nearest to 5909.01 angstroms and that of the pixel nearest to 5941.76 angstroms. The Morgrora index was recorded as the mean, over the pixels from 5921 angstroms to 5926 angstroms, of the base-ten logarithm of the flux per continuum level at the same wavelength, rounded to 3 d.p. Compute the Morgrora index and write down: -0.056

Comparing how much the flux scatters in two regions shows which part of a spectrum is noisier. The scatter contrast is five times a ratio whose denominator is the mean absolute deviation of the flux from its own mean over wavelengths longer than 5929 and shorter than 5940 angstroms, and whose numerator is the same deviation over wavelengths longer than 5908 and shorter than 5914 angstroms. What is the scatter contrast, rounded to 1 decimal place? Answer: 4.2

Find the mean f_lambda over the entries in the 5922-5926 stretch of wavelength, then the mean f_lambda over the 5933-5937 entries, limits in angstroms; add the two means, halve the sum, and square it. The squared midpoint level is 791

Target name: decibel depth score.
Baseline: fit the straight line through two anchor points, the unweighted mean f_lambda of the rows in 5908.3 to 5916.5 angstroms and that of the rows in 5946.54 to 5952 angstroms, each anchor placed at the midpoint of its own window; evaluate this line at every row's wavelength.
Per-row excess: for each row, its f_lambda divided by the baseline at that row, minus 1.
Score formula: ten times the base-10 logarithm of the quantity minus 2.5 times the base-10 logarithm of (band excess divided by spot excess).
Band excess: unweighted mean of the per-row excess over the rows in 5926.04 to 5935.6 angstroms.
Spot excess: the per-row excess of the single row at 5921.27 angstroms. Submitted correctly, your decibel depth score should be -4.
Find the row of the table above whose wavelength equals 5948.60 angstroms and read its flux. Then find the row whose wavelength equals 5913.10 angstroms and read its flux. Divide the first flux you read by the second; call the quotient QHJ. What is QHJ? 0.98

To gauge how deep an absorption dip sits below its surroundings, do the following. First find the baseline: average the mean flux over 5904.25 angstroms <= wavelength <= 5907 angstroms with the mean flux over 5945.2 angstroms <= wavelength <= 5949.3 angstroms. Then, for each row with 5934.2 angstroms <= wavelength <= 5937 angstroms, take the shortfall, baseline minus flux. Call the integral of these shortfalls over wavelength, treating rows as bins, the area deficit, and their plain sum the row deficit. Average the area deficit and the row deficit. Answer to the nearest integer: 5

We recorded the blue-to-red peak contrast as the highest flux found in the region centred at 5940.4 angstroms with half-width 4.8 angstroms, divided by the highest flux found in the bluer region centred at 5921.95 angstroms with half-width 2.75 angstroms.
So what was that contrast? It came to 1.06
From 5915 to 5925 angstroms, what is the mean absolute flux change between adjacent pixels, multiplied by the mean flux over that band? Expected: 20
